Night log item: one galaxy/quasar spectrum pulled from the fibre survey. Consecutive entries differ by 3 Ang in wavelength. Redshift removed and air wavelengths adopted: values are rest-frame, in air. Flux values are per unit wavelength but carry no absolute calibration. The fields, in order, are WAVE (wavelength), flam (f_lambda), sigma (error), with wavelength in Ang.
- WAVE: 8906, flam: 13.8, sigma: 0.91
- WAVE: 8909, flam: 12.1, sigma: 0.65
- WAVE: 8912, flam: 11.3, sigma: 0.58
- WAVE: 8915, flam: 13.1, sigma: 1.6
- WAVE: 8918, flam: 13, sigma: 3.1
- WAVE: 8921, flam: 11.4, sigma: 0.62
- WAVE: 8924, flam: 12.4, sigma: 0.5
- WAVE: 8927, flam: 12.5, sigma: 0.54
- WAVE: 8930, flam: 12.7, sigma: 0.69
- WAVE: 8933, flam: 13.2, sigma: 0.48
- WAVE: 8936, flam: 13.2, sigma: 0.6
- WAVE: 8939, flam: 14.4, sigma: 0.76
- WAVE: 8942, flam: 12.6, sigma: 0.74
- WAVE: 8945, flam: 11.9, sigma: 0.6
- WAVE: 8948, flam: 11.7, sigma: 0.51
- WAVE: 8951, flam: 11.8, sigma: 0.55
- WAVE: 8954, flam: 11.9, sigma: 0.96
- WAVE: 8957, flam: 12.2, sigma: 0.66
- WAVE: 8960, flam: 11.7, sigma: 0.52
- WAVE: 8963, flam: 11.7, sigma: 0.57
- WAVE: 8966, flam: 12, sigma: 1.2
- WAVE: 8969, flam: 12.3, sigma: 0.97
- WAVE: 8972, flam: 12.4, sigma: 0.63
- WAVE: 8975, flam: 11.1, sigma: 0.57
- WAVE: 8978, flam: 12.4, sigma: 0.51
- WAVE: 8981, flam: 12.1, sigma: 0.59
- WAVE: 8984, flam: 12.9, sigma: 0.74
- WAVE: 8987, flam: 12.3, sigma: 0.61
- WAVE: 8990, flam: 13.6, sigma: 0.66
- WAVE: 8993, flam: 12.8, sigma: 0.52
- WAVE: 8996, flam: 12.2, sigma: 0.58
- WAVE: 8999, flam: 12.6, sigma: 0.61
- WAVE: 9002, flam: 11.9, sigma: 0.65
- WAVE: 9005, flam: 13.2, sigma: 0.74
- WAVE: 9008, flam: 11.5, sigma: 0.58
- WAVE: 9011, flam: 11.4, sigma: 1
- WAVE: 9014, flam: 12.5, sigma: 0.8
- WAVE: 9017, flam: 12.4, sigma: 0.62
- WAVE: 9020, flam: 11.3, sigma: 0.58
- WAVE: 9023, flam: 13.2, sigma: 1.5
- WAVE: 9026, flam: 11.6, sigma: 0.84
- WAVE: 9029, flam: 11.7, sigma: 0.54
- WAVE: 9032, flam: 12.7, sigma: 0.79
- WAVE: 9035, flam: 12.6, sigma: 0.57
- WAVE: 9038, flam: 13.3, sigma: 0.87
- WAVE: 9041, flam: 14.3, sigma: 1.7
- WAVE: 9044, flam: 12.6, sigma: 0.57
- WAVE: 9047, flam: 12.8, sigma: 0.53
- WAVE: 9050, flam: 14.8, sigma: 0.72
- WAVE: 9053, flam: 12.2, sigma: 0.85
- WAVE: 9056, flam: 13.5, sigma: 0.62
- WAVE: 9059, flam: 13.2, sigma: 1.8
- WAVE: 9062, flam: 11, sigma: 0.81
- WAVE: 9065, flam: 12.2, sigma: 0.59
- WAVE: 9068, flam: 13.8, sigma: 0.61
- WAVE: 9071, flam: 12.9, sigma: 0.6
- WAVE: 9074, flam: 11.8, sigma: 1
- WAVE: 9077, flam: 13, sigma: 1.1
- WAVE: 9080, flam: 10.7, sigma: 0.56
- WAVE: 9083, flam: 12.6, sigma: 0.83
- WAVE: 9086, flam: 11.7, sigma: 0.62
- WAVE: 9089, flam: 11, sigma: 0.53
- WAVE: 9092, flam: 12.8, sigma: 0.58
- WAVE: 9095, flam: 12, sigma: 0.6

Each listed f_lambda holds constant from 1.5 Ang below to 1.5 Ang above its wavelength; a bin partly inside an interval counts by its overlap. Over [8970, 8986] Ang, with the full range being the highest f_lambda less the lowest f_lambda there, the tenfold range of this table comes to 18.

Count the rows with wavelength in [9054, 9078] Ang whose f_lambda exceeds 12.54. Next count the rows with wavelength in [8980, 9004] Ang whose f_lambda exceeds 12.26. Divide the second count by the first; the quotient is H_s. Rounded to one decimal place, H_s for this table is 1.0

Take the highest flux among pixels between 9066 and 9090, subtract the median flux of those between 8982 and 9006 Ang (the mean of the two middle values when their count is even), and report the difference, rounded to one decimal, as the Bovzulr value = 1.1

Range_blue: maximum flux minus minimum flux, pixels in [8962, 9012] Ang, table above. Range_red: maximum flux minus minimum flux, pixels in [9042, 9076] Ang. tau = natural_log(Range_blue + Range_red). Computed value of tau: 1.84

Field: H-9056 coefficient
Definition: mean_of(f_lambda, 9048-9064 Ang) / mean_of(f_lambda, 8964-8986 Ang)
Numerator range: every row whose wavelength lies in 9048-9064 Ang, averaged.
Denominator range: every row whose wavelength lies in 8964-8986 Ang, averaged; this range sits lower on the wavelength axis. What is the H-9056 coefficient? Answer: 1.06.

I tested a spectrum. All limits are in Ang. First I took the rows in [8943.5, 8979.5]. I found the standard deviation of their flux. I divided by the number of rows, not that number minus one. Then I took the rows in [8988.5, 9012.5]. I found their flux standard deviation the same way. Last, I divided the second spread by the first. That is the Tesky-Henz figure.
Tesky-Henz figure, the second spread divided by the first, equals 2.1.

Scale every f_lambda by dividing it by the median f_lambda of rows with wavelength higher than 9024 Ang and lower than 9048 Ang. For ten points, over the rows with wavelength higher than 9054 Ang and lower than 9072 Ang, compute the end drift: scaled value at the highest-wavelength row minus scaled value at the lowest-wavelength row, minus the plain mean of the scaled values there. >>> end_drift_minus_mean -1.06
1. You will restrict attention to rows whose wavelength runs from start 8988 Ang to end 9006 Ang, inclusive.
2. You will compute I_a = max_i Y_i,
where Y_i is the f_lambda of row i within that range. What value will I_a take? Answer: 13.6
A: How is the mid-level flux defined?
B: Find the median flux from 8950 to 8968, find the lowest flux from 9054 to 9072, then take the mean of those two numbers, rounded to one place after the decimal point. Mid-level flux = 11.4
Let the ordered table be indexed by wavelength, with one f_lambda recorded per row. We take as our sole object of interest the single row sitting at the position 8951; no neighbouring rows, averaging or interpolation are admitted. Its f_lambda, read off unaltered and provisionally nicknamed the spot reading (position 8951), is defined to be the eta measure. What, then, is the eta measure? 11.8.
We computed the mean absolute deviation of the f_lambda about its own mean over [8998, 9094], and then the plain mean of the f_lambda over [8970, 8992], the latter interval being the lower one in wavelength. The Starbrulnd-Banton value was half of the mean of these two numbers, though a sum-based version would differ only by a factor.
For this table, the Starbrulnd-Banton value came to 3.29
